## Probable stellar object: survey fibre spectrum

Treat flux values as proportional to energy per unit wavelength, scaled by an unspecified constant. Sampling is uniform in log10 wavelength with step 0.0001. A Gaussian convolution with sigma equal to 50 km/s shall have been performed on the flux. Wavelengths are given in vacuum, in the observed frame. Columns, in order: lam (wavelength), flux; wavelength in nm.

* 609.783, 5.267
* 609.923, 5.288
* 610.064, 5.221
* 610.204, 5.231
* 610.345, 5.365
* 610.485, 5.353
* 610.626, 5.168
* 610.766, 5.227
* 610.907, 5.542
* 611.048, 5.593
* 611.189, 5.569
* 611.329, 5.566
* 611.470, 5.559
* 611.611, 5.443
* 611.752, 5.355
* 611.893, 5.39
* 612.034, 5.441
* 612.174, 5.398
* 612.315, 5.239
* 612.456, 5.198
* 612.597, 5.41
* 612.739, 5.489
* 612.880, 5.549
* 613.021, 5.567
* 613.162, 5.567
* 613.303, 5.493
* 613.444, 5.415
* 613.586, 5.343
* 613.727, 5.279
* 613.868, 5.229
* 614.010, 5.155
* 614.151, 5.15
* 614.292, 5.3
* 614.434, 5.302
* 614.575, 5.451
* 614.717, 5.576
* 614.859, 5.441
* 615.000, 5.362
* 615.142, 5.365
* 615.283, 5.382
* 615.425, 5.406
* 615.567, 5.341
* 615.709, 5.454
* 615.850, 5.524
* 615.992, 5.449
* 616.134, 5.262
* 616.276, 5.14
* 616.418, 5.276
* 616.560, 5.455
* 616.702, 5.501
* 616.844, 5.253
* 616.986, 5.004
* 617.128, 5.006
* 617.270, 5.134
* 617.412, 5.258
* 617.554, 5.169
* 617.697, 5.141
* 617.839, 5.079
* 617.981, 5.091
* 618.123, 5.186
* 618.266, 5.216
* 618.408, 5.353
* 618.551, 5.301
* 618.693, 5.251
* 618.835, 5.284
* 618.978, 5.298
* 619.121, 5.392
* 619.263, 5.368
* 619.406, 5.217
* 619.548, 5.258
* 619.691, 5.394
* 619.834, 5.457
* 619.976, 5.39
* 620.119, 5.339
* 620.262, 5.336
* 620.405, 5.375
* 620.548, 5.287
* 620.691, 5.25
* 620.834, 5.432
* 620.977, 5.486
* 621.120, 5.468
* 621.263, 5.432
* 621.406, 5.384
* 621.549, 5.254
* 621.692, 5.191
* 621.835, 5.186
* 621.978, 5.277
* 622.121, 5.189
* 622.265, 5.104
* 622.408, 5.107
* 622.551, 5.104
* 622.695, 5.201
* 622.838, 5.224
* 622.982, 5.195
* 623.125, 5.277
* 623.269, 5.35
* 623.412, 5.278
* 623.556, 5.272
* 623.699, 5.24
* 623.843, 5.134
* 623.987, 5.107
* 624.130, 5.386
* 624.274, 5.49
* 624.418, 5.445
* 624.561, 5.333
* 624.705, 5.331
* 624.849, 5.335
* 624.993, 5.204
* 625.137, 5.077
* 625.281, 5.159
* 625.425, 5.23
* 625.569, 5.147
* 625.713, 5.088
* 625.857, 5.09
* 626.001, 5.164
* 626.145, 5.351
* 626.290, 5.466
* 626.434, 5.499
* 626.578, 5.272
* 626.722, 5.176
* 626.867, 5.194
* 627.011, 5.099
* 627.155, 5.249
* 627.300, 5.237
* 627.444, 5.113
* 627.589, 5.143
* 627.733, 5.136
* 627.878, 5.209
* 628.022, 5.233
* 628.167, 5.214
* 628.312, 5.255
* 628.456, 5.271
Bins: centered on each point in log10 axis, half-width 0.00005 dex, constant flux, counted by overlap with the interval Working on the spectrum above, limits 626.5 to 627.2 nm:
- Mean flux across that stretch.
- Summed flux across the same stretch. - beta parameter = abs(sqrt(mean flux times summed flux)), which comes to 11.6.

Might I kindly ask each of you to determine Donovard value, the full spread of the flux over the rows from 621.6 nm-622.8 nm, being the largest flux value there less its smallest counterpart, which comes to 0.17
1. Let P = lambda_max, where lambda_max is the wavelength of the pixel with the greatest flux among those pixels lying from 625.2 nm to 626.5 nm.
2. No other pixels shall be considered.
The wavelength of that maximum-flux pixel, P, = 626.434 nm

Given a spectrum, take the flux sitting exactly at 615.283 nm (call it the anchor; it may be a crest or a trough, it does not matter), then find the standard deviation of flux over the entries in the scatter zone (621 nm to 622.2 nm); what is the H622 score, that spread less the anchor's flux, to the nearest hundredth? -5.27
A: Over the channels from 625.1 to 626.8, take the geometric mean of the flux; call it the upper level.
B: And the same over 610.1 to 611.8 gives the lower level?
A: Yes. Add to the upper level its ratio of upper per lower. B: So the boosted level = 6.19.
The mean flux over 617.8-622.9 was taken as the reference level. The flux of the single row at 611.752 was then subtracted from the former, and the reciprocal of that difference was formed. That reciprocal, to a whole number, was -14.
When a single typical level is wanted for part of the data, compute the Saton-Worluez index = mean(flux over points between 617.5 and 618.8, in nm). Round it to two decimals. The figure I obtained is 5.20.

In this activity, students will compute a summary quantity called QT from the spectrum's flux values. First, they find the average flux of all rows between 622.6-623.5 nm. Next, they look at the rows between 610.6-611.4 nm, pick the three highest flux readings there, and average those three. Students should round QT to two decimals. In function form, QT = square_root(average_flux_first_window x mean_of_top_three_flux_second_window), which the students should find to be 5.41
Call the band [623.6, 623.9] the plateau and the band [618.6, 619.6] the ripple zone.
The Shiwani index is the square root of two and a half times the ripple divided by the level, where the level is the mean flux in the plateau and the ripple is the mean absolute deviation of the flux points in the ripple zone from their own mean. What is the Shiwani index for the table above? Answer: 0.15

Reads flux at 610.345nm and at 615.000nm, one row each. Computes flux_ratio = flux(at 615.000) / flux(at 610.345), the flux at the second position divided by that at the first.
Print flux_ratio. 0.999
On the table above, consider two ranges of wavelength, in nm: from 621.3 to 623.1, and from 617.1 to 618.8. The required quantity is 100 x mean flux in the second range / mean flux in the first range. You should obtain 100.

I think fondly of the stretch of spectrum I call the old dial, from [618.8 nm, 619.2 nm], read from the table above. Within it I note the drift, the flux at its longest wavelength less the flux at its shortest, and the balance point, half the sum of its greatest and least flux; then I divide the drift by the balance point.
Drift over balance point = 0.0202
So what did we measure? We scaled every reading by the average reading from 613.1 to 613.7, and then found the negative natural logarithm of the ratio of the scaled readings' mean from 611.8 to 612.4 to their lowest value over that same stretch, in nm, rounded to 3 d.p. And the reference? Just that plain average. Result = -0.024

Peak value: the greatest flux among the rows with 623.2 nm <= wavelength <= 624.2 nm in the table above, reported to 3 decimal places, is 5.386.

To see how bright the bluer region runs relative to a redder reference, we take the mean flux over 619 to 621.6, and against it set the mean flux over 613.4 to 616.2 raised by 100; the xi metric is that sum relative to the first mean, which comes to 19.65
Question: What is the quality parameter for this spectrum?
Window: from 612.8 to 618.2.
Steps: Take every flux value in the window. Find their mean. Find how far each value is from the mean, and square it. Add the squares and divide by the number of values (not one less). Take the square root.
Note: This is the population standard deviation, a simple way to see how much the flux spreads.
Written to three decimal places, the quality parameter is 0.161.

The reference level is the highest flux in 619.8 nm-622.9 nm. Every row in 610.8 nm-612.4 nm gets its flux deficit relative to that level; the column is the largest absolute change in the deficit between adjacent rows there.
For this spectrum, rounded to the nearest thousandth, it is 0.159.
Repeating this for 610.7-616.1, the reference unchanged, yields 0.315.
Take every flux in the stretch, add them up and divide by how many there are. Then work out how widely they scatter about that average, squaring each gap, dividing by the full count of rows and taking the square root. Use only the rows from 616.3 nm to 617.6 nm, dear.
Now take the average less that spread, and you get 5.06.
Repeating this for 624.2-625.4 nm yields 5.16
